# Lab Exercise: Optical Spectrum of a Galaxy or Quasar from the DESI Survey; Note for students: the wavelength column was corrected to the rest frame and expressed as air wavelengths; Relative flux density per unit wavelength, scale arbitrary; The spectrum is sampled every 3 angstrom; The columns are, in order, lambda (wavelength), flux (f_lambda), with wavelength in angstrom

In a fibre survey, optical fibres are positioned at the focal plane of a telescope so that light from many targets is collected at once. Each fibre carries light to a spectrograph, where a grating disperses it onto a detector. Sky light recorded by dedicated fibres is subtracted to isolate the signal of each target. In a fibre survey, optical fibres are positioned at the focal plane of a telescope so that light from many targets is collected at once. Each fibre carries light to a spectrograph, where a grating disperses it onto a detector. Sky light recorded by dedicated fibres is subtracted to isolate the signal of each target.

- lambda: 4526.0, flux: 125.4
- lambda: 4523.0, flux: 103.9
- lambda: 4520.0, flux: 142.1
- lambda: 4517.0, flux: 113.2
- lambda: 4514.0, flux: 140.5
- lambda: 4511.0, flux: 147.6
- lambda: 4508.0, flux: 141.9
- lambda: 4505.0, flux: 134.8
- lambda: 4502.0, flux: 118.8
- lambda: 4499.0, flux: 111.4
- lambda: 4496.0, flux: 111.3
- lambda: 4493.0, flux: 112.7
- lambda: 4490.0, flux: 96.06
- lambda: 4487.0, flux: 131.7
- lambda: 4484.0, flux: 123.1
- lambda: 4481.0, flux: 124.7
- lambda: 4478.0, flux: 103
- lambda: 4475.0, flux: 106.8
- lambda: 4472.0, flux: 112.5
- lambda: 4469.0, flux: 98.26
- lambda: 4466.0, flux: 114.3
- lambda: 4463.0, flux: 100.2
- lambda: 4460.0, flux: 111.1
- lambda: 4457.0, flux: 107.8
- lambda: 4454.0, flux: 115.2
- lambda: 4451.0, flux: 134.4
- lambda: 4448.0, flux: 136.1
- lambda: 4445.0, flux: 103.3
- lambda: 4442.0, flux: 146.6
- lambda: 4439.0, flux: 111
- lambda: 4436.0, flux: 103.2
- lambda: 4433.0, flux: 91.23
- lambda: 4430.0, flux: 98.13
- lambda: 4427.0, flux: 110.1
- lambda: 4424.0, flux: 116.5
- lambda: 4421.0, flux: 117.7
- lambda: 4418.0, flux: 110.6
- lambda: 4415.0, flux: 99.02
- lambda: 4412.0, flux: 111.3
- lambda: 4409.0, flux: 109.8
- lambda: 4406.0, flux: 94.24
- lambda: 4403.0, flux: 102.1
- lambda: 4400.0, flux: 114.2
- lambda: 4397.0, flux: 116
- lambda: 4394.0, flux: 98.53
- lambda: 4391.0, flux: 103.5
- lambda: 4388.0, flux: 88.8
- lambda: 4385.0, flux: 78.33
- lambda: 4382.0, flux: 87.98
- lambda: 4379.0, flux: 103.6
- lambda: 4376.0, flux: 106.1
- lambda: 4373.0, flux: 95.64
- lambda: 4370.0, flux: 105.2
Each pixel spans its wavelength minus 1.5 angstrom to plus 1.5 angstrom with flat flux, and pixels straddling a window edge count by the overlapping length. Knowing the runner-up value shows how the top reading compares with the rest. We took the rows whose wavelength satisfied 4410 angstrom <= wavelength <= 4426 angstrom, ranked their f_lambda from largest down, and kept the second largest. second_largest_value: 116.5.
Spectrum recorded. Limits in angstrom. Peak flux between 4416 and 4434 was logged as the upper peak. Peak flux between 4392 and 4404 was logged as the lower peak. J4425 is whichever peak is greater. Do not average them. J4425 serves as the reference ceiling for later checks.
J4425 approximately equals 118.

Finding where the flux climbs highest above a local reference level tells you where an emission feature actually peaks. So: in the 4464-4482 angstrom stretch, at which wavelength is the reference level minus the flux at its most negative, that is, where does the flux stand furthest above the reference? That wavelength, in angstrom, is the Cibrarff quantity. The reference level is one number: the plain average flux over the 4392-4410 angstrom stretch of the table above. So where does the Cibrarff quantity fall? 4481.0 angstrom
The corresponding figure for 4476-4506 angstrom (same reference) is 4505.0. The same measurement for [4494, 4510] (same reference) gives 4508.0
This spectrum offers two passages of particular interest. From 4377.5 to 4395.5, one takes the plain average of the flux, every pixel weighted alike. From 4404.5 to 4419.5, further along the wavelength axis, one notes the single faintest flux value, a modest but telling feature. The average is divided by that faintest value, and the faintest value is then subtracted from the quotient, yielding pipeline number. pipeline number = -93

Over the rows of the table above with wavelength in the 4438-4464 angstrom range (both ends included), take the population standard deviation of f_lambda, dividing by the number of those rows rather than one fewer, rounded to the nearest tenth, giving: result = 15.5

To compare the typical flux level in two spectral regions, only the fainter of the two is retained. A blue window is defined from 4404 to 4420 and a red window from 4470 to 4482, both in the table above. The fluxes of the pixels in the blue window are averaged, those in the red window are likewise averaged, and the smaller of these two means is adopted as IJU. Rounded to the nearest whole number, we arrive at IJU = 105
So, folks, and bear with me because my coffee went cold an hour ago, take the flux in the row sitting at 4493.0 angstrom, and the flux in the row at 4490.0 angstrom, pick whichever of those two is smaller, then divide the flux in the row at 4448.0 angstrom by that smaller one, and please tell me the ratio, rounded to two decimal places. 1.42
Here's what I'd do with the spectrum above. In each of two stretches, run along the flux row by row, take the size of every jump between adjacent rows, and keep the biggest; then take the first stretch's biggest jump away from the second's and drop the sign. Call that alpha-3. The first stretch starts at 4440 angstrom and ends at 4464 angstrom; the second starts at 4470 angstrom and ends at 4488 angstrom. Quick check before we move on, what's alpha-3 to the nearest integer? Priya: 22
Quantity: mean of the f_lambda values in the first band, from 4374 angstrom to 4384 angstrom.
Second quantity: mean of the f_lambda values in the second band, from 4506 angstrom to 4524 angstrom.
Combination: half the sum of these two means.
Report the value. 115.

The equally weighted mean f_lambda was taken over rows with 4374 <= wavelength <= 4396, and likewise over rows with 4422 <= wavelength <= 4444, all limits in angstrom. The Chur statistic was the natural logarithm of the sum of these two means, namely 5.33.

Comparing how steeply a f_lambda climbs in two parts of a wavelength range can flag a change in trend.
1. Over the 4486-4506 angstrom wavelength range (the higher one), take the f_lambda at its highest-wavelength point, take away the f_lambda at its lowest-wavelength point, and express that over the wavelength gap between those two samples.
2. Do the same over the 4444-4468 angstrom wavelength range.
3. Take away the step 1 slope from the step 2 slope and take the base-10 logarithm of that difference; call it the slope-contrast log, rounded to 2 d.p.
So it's -0.45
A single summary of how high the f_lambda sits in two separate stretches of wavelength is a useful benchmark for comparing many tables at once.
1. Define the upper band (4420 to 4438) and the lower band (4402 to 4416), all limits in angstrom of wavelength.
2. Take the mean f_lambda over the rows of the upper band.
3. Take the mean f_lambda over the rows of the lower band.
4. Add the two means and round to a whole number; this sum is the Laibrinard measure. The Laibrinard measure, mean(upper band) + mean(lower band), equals 209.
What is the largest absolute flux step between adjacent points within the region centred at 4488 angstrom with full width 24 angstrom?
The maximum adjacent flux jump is 36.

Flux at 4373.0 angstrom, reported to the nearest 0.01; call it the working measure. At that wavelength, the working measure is 95.64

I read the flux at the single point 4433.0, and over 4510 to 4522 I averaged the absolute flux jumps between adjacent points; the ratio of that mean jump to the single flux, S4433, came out 0.231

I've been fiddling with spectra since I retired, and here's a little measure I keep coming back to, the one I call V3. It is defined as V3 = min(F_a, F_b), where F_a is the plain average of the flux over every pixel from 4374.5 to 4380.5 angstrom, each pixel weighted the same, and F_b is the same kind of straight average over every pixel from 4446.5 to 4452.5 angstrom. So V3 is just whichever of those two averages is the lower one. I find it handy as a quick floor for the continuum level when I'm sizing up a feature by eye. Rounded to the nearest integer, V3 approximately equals 105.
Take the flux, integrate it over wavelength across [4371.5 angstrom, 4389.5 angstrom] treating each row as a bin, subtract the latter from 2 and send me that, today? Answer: -1679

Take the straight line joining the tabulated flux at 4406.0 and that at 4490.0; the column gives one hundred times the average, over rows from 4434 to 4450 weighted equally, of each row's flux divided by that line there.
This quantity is 126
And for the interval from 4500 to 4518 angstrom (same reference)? 138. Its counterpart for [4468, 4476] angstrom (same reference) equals 111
